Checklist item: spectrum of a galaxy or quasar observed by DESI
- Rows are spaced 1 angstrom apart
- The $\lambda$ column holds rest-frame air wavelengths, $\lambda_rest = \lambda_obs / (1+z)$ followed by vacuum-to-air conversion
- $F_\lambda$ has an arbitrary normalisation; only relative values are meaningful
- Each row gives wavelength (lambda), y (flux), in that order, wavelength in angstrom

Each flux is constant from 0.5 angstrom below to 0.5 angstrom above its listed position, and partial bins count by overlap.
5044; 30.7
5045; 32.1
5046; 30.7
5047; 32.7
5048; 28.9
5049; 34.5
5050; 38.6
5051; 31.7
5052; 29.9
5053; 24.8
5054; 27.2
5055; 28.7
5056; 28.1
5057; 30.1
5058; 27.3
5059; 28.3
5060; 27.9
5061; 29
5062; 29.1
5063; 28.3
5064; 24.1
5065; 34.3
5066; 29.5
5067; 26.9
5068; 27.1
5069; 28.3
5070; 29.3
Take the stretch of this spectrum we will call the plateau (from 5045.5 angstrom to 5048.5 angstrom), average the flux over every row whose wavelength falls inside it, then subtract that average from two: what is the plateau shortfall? -28.8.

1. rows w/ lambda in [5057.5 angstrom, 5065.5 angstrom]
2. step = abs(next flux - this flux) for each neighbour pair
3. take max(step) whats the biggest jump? 10.2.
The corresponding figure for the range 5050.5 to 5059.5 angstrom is 5.1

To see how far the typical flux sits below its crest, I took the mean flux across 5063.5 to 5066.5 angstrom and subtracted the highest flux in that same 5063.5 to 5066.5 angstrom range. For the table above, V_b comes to -5.0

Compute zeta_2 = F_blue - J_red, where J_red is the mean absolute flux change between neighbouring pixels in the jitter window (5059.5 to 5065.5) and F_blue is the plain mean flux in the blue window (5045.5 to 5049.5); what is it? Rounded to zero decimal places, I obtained 28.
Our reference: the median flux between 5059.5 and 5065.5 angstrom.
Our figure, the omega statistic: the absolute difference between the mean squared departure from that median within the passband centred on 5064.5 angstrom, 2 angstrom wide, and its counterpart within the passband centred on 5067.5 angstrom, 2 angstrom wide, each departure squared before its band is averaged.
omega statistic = 24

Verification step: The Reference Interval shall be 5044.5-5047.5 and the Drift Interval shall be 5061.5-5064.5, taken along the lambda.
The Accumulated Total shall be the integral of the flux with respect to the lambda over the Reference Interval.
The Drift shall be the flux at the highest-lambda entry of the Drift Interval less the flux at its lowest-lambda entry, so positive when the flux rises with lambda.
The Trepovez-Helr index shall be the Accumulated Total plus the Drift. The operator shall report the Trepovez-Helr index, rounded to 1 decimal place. 90.5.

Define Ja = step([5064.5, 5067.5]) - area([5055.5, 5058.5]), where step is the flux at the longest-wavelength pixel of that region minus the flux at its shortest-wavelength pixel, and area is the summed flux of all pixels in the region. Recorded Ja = -93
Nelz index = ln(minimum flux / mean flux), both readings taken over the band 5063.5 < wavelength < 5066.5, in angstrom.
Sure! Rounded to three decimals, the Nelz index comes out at -0.195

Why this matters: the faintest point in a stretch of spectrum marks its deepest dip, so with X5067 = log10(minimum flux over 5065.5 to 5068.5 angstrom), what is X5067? 1.43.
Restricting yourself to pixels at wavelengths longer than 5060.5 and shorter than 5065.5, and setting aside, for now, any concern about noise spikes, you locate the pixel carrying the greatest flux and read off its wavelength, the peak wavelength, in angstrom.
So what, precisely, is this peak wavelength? 5065 angstrom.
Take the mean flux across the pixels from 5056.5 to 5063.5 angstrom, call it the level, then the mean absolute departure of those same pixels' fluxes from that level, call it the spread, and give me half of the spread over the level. 0.012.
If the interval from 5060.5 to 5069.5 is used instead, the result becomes 0.031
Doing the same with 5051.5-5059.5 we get 0.022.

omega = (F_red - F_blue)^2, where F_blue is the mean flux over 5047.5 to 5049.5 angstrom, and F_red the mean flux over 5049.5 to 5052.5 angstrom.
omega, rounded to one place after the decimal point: 2.9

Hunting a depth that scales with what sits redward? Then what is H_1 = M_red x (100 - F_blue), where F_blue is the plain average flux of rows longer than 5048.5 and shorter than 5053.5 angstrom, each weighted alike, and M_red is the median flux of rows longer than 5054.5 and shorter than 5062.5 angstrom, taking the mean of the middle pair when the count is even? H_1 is 1941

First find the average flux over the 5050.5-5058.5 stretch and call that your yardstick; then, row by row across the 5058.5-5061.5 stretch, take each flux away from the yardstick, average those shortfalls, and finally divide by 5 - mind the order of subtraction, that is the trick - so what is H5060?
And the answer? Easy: 0.015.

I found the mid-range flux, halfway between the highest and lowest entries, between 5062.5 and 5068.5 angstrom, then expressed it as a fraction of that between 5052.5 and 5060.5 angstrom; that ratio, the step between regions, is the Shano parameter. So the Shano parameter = 1.06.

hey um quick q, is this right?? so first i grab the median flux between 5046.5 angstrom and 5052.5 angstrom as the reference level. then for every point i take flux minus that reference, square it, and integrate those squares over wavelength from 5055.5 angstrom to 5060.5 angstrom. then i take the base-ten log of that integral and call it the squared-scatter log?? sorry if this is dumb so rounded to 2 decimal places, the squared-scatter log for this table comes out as 1.90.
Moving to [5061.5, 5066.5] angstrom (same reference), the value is 2.01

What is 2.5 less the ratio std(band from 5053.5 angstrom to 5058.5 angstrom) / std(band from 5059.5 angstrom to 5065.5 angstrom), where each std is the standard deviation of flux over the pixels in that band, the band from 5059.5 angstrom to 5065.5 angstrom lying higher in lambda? 2.1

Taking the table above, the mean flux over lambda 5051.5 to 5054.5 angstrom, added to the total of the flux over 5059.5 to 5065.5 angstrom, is 200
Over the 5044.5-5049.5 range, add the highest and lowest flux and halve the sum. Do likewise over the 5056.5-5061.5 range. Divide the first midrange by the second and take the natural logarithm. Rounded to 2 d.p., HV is 0.10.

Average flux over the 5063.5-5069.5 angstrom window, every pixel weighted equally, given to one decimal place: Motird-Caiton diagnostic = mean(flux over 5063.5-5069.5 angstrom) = 28.4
